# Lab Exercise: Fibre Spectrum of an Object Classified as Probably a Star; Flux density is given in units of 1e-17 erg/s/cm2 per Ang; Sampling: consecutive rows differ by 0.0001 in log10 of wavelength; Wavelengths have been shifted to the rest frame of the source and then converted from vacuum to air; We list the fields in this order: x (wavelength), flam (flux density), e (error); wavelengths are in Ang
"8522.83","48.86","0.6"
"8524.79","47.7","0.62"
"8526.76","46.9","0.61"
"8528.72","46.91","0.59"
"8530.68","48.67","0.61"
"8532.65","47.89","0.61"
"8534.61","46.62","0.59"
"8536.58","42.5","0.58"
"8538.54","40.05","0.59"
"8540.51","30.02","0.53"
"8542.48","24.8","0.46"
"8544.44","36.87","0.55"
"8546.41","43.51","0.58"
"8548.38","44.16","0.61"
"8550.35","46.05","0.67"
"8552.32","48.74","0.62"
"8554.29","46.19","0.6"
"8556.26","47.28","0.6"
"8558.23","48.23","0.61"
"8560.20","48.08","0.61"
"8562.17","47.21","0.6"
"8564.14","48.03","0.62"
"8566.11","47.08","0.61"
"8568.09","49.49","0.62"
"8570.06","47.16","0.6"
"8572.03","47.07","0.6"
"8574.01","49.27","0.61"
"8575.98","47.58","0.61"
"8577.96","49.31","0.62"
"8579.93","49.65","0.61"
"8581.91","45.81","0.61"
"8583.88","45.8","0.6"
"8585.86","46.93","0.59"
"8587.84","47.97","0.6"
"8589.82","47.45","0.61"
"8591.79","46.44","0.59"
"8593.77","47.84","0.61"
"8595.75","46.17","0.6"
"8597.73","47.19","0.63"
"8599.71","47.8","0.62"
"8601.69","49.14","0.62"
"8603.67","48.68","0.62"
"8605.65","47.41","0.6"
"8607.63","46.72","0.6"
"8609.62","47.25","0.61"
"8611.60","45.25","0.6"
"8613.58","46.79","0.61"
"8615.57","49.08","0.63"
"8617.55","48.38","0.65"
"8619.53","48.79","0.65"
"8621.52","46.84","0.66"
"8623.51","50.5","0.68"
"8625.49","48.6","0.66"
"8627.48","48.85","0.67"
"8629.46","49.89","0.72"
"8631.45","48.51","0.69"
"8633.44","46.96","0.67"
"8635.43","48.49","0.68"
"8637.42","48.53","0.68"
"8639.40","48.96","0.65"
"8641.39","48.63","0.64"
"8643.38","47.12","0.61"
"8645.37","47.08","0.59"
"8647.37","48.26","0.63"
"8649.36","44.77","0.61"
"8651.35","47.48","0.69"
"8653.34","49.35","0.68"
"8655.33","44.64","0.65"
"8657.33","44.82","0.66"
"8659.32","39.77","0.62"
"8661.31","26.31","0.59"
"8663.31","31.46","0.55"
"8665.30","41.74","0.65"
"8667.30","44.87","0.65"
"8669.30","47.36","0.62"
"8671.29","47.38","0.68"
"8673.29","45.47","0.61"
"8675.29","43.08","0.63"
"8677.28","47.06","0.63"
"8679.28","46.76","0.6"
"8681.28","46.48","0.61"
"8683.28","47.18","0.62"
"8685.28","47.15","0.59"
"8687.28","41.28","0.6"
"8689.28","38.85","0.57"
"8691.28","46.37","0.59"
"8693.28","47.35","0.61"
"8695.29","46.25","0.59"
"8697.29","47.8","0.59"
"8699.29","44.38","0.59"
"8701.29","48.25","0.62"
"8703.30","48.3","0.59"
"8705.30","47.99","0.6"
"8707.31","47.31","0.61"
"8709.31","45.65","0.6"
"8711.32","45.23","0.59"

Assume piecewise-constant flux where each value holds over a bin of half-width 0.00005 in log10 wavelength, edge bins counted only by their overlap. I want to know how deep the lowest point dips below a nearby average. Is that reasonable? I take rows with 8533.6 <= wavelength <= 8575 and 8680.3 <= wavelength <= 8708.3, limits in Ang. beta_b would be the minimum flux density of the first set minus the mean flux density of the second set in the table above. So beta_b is -21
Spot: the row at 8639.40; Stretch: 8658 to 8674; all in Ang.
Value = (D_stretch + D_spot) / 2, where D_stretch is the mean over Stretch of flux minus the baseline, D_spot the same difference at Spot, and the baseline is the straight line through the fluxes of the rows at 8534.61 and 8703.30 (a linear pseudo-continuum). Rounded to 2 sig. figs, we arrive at -3.0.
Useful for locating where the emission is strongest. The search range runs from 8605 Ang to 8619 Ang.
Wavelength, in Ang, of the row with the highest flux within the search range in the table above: 8615.57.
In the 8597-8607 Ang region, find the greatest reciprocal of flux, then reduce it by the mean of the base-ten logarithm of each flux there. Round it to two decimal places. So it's -1.66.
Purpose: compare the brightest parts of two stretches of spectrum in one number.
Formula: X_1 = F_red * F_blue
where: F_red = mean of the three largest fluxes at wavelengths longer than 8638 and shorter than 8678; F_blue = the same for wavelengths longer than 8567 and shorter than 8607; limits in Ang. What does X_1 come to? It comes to 2424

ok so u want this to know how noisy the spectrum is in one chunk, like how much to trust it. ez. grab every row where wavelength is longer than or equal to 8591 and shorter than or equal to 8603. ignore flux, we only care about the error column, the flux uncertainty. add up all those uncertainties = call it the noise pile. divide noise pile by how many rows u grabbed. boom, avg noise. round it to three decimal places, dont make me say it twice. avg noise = 0.612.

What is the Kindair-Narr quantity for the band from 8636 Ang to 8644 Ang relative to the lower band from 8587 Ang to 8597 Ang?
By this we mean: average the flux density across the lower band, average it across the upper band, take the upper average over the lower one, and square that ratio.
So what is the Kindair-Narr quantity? 1.05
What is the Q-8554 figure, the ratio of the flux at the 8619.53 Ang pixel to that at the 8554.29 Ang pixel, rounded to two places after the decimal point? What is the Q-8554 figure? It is 1.06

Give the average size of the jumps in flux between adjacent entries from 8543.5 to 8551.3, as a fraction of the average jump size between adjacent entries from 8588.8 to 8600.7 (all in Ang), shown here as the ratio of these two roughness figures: 2.7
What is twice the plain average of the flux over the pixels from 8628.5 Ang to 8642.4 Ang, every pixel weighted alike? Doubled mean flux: 97.1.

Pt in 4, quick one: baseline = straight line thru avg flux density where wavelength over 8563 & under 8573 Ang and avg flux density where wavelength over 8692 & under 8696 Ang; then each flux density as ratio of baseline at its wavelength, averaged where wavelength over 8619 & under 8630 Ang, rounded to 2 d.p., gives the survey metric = 1.03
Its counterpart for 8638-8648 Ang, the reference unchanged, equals 1.02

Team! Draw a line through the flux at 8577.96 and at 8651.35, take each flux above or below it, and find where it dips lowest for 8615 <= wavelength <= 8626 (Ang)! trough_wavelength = 8621.52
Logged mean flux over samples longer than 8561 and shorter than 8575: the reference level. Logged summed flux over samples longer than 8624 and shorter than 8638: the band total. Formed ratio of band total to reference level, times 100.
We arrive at 709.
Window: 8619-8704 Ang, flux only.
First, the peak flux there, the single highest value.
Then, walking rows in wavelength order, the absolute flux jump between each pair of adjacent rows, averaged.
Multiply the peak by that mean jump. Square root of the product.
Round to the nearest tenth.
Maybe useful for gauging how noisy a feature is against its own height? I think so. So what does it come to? 11.3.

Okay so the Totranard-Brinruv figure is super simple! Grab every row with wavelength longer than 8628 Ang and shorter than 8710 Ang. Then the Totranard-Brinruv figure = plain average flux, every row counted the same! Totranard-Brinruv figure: 45.5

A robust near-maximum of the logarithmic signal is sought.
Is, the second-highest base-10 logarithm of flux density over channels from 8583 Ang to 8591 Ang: 1.676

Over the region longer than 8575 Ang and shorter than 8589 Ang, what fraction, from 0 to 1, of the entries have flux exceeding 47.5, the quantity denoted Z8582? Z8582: 0.57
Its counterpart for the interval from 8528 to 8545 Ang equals 0.22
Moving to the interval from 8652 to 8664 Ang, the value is 0.17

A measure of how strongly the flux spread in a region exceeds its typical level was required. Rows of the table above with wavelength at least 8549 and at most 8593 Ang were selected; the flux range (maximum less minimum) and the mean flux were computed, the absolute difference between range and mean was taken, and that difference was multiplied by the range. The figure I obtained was 168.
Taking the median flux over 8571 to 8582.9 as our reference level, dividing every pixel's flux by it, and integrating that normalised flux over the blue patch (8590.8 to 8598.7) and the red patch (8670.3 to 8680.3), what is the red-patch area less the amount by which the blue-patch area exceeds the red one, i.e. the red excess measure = 11.3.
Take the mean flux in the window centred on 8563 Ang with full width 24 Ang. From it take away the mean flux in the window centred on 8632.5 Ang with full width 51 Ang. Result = 0.1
